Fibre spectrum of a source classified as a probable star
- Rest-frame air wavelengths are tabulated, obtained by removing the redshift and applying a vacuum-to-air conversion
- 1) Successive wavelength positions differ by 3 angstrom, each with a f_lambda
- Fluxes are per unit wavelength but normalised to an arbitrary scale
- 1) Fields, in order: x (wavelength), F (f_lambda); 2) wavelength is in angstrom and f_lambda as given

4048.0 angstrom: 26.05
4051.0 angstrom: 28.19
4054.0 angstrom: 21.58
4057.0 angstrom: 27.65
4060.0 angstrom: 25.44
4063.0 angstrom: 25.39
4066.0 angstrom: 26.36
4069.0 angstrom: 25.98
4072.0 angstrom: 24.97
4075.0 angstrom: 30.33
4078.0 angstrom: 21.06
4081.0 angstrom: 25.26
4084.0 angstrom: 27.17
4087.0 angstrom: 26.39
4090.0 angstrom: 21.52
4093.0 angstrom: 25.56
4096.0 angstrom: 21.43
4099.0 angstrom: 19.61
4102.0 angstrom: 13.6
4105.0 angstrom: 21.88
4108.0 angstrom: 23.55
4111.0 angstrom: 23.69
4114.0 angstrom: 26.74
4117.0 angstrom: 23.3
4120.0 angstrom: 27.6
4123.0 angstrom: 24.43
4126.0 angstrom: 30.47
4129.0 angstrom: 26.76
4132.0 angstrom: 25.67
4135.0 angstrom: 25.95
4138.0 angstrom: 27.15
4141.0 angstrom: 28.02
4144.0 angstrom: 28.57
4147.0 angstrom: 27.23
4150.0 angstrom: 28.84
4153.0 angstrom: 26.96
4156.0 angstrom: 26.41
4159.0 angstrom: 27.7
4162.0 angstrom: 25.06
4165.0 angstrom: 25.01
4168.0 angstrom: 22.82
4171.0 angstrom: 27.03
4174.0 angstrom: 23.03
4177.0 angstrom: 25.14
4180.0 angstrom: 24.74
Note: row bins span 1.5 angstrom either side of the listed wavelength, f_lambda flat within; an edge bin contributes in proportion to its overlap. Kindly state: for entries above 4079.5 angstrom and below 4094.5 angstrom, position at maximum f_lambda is 4084.0 angstrom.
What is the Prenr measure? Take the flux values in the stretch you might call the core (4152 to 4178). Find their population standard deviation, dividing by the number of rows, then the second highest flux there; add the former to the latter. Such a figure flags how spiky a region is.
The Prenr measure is 28.7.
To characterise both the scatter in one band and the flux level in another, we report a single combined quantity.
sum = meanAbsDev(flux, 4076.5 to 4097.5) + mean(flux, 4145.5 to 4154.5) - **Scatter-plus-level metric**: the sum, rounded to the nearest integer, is 30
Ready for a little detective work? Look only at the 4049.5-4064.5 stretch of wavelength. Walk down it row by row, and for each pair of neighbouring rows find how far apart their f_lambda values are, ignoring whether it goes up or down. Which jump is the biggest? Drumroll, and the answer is 6.6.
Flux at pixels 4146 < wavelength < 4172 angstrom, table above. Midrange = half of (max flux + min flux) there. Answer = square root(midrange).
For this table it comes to 5.08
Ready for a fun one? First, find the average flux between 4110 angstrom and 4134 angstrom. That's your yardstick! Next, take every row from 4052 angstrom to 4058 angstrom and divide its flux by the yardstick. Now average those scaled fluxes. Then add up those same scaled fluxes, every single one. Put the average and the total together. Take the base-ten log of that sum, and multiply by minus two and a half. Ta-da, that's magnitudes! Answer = -1.13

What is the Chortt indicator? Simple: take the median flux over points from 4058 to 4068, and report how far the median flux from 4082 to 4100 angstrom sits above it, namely -1.9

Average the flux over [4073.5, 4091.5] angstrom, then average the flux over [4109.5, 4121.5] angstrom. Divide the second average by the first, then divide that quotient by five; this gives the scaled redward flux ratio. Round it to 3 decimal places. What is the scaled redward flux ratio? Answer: 0.200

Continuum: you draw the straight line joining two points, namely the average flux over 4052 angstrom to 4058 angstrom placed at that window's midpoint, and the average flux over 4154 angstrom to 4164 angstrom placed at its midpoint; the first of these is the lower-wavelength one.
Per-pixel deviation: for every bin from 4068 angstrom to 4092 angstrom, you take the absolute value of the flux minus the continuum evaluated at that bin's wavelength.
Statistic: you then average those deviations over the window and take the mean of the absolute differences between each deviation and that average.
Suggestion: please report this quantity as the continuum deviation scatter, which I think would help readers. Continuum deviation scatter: 1.6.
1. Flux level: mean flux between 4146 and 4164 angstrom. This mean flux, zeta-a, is 27.0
